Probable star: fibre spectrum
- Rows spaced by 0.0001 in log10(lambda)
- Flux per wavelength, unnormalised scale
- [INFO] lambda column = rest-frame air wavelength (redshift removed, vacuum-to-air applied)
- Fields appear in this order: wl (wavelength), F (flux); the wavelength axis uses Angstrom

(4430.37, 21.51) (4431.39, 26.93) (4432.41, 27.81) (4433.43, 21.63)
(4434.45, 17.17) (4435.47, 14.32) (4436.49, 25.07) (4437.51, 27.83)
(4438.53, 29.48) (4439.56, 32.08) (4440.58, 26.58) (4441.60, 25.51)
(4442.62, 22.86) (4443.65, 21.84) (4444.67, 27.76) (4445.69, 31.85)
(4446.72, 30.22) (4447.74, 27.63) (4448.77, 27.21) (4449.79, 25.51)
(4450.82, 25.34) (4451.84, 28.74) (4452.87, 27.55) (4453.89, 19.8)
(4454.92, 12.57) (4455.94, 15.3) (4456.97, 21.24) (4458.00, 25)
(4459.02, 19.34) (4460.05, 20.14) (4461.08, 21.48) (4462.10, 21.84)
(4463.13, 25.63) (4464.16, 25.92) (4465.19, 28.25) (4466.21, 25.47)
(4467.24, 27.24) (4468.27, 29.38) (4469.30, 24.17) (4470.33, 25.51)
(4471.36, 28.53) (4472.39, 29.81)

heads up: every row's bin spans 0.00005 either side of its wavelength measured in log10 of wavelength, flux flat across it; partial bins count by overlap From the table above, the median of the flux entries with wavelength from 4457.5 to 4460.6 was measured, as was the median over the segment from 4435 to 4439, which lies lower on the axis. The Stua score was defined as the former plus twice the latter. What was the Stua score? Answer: 73.0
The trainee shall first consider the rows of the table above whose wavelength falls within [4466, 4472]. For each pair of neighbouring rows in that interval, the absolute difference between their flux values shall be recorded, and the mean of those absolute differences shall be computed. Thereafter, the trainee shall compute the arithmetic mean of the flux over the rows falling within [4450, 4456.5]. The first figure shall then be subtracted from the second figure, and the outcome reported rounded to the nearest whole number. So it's 19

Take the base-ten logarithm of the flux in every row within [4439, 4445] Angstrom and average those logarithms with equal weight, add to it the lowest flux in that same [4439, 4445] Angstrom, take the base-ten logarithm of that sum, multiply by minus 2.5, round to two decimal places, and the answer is -3.42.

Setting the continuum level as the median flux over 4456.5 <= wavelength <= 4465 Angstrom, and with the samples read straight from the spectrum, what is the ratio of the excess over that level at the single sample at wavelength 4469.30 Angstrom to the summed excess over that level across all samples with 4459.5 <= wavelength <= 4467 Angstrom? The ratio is 0.15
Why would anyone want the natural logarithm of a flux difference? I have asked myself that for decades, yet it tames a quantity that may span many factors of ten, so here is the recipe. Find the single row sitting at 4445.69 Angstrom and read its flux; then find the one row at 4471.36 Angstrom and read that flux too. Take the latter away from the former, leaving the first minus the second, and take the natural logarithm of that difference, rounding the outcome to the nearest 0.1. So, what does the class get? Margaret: 1.2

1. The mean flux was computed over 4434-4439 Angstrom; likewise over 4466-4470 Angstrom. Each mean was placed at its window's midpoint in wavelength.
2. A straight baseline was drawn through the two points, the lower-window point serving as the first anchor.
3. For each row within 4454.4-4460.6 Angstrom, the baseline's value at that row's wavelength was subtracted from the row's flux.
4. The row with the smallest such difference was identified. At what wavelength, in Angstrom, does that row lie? 4454.92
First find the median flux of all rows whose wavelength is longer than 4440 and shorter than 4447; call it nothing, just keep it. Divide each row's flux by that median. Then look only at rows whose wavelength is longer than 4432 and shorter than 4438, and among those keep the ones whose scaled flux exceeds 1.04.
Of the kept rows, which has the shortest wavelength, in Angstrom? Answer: 4432.41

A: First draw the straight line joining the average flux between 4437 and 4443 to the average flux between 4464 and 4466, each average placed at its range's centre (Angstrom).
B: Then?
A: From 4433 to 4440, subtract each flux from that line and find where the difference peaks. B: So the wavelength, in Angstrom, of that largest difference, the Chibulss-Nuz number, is 4435.47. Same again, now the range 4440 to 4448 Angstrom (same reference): 4443.65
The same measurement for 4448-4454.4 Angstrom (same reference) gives 4453.89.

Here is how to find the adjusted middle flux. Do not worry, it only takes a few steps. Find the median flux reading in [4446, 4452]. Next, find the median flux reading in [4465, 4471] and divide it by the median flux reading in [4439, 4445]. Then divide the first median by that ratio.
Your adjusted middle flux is 27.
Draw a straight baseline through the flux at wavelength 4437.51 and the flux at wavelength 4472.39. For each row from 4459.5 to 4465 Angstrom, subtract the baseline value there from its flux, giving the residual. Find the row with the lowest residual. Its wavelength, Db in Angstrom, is 4460.05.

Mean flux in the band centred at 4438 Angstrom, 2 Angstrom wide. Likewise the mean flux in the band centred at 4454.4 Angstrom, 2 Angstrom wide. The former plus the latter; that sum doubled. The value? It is 90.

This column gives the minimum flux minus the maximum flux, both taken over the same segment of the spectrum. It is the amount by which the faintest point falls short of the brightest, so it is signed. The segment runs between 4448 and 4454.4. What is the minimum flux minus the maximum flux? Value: -9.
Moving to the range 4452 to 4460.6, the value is -15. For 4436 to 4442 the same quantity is -7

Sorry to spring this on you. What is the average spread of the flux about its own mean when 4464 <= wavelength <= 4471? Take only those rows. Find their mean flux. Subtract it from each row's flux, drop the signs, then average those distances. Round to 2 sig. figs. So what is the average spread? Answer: 1.5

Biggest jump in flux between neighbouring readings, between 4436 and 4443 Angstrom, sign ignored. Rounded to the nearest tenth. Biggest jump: 5.5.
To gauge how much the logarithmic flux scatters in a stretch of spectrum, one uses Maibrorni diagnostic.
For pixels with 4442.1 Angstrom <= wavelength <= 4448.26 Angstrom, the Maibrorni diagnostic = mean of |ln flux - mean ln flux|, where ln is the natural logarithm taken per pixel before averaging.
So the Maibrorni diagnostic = 0.12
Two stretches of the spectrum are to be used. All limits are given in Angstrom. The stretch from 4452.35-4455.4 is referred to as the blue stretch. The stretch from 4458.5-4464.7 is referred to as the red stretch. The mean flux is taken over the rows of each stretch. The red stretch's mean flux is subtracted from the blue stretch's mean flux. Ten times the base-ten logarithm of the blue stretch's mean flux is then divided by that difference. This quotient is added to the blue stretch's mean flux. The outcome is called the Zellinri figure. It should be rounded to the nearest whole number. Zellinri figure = 15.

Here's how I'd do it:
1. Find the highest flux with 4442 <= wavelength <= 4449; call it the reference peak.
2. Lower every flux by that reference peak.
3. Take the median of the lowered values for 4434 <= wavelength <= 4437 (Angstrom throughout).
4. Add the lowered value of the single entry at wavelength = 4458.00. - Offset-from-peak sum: -22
